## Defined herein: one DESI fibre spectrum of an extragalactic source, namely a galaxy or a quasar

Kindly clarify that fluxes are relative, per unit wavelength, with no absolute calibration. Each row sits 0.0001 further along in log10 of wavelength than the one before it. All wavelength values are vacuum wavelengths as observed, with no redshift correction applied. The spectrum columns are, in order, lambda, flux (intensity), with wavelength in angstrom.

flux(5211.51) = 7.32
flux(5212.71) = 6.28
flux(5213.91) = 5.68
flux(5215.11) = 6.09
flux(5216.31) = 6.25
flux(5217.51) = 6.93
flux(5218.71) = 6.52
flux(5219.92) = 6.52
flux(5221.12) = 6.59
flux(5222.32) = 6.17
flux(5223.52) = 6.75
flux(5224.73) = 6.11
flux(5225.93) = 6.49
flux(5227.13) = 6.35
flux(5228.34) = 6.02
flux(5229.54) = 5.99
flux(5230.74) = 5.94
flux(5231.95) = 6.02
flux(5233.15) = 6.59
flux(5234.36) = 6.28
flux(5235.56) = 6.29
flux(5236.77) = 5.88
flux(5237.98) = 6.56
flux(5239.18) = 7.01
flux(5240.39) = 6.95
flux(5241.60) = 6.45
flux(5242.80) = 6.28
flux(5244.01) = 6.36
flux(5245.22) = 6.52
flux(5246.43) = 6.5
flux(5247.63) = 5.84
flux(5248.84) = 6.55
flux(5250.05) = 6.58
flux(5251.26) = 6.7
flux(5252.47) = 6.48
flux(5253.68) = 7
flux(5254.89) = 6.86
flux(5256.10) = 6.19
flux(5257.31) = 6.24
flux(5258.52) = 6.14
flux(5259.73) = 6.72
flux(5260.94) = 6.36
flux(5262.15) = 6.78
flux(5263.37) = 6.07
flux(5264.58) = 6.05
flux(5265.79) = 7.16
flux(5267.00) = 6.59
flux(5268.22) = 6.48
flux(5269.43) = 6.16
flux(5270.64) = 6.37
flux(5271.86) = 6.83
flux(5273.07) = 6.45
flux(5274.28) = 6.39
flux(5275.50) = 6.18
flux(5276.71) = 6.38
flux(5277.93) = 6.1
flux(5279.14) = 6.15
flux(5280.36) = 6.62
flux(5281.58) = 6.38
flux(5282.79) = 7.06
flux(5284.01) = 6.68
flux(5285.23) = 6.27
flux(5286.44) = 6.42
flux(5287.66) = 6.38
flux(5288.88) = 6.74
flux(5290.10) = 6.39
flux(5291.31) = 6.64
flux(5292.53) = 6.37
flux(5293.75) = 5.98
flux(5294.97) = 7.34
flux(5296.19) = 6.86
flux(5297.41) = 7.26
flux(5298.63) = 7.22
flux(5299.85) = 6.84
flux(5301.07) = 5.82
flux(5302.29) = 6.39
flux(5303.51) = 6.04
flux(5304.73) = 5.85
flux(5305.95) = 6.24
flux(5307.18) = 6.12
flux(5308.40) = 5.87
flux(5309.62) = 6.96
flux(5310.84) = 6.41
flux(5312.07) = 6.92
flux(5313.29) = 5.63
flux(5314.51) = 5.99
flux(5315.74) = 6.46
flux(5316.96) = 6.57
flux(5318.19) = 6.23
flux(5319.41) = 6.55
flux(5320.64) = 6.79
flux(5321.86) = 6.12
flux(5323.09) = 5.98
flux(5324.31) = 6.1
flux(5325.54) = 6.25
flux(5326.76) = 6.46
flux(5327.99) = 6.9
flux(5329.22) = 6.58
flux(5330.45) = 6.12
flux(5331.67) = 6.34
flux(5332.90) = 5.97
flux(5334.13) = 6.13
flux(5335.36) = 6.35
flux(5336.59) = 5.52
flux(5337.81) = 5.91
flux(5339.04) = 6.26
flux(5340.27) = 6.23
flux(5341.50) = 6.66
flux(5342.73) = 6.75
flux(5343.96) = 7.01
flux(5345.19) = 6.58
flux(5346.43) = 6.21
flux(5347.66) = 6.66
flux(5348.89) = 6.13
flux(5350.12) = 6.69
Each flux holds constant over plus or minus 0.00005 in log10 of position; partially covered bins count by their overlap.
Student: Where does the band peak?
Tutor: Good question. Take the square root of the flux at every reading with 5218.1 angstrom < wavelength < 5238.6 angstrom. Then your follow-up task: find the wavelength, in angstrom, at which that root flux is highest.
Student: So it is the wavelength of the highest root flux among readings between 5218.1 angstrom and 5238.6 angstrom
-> 5223.52 angstrom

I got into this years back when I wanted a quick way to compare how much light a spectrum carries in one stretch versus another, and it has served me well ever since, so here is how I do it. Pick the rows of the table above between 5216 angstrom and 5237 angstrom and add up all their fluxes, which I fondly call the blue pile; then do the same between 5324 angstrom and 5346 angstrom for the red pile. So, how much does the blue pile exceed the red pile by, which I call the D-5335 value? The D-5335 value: 0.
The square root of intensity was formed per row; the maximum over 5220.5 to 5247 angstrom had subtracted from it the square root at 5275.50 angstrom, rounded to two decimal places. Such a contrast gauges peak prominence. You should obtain 0.16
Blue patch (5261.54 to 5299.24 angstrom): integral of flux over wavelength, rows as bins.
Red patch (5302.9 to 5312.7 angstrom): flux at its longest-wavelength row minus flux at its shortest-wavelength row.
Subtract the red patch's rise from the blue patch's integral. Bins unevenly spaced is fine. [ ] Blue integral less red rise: 246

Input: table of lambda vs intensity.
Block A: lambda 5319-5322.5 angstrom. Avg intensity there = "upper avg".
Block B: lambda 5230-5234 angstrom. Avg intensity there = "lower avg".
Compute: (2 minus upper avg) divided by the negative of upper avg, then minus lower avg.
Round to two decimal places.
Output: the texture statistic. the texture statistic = -5.49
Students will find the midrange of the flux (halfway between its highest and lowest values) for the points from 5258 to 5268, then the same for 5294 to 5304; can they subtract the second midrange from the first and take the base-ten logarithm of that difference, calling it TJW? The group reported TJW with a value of -1.6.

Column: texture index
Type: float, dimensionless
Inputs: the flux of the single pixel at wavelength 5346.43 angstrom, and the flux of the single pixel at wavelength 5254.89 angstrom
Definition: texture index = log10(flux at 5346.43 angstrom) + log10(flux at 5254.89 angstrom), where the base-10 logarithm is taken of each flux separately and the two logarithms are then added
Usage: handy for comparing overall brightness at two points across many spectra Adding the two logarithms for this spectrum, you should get 1.63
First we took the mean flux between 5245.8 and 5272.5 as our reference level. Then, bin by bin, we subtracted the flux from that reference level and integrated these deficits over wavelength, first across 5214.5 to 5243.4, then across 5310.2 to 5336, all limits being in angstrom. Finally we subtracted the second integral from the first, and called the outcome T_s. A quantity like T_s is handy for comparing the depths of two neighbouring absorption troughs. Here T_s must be -1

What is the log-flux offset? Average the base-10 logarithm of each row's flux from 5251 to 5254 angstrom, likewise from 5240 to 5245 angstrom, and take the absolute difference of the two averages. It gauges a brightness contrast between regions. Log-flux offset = 0.014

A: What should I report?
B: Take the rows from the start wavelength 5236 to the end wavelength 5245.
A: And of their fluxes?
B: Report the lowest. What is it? 5.88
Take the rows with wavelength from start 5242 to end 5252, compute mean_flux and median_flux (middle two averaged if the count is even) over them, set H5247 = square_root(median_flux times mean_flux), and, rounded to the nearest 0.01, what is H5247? 6.46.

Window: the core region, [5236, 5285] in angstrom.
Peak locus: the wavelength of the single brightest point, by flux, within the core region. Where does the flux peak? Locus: 5265.79 angstrom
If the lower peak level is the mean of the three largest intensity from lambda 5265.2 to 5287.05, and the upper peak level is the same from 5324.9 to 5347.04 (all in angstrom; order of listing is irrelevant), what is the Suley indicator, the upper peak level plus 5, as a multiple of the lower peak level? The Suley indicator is 1.69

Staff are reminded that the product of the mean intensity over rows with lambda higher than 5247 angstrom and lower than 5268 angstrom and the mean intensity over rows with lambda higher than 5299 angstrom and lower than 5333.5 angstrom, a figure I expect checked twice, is 40.9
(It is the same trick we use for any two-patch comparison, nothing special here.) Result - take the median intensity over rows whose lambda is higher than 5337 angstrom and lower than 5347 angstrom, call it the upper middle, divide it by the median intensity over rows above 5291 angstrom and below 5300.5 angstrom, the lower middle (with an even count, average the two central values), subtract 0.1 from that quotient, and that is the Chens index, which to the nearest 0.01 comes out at 0.84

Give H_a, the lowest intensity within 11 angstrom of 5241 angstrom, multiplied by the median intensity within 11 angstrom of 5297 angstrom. 37.3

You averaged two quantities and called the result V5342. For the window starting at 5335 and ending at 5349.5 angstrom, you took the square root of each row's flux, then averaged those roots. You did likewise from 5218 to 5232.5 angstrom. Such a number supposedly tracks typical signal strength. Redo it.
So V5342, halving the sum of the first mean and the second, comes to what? 2.51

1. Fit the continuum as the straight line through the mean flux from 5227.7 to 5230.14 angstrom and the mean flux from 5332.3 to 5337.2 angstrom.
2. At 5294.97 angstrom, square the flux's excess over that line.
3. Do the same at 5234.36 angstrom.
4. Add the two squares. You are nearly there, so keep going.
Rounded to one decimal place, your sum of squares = 1.9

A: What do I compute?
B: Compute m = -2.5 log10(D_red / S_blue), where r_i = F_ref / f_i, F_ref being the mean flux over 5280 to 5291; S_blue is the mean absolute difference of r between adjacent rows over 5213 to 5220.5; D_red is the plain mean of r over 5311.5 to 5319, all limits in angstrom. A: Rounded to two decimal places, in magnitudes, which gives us -3.23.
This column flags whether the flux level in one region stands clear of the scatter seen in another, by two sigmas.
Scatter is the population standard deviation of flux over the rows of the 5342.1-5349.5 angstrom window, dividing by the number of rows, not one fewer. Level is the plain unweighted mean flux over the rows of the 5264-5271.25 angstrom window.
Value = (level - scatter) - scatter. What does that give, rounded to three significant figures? 5.86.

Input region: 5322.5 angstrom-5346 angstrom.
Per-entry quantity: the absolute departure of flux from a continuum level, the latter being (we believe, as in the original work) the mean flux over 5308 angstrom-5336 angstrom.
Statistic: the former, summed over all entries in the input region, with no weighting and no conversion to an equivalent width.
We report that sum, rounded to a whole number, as 5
